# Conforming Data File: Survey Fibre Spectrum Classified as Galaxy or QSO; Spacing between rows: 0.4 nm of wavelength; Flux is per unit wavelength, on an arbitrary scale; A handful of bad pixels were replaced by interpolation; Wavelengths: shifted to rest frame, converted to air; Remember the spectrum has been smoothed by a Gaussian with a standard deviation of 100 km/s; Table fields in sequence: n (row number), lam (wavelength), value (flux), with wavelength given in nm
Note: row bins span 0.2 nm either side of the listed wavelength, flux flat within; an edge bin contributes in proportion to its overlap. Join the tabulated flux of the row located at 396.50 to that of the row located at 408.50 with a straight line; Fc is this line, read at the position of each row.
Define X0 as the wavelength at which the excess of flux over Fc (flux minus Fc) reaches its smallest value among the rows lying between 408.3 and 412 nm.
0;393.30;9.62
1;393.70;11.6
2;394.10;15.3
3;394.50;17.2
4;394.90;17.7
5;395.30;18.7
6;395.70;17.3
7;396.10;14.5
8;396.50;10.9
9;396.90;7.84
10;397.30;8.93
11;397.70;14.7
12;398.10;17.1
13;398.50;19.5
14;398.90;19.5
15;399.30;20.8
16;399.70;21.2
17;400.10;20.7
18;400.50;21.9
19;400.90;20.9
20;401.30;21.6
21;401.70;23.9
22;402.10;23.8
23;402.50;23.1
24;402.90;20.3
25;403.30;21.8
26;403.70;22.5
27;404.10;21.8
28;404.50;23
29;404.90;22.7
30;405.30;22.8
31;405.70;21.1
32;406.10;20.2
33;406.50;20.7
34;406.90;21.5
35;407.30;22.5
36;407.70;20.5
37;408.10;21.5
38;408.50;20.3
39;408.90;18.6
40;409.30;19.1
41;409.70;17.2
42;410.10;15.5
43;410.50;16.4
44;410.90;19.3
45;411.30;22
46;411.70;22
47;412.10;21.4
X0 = 410.10 nm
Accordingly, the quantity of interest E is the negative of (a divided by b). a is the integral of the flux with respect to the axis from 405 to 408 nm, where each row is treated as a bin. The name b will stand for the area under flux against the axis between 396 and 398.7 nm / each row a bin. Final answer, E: -1.8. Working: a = 64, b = 36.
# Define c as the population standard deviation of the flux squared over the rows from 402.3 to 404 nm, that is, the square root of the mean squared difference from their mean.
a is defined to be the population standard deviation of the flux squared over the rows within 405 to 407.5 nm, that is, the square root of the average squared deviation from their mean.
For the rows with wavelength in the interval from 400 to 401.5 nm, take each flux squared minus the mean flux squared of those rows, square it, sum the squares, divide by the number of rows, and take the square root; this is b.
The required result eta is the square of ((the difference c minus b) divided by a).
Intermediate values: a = 40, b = 21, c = 45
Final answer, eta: 0.4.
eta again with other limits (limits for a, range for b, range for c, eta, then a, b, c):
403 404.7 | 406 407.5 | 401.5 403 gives 1.4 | 23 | 37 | 64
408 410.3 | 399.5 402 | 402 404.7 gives 0.0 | 73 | 48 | 47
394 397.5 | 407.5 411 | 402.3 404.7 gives 0.1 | 102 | 70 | 41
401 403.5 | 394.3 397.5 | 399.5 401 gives 2.3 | 58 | 108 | 19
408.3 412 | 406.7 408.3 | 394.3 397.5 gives 0.9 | 82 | 30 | 108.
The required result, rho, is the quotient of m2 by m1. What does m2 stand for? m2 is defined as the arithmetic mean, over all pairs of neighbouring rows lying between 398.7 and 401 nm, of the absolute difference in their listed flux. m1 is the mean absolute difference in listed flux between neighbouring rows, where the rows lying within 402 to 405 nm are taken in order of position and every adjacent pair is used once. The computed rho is 0.78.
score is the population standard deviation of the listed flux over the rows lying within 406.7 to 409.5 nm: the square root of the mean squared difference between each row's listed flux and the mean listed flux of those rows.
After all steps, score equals 1.3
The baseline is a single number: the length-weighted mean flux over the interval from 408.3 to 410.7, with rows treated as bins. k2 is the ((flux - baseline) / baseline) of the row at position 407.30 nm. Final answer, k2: 0.26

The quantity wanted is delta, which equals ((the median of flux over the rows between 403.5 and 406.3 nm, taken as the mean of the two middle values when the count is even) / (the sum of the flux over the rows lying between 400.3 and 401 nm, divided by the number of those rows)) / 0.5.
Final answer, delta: 2.1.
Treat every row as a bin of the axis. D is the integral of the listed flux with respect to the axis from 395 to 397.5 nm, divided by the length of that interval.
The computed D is 13.2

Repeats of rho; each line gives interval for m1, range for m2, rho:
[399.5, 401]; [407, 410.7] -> 1.51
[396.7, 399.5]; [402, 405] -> 0.52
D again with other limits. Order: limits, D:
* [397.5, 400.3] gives 19.1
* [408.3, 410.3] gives 18.1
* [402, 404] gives 22.2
